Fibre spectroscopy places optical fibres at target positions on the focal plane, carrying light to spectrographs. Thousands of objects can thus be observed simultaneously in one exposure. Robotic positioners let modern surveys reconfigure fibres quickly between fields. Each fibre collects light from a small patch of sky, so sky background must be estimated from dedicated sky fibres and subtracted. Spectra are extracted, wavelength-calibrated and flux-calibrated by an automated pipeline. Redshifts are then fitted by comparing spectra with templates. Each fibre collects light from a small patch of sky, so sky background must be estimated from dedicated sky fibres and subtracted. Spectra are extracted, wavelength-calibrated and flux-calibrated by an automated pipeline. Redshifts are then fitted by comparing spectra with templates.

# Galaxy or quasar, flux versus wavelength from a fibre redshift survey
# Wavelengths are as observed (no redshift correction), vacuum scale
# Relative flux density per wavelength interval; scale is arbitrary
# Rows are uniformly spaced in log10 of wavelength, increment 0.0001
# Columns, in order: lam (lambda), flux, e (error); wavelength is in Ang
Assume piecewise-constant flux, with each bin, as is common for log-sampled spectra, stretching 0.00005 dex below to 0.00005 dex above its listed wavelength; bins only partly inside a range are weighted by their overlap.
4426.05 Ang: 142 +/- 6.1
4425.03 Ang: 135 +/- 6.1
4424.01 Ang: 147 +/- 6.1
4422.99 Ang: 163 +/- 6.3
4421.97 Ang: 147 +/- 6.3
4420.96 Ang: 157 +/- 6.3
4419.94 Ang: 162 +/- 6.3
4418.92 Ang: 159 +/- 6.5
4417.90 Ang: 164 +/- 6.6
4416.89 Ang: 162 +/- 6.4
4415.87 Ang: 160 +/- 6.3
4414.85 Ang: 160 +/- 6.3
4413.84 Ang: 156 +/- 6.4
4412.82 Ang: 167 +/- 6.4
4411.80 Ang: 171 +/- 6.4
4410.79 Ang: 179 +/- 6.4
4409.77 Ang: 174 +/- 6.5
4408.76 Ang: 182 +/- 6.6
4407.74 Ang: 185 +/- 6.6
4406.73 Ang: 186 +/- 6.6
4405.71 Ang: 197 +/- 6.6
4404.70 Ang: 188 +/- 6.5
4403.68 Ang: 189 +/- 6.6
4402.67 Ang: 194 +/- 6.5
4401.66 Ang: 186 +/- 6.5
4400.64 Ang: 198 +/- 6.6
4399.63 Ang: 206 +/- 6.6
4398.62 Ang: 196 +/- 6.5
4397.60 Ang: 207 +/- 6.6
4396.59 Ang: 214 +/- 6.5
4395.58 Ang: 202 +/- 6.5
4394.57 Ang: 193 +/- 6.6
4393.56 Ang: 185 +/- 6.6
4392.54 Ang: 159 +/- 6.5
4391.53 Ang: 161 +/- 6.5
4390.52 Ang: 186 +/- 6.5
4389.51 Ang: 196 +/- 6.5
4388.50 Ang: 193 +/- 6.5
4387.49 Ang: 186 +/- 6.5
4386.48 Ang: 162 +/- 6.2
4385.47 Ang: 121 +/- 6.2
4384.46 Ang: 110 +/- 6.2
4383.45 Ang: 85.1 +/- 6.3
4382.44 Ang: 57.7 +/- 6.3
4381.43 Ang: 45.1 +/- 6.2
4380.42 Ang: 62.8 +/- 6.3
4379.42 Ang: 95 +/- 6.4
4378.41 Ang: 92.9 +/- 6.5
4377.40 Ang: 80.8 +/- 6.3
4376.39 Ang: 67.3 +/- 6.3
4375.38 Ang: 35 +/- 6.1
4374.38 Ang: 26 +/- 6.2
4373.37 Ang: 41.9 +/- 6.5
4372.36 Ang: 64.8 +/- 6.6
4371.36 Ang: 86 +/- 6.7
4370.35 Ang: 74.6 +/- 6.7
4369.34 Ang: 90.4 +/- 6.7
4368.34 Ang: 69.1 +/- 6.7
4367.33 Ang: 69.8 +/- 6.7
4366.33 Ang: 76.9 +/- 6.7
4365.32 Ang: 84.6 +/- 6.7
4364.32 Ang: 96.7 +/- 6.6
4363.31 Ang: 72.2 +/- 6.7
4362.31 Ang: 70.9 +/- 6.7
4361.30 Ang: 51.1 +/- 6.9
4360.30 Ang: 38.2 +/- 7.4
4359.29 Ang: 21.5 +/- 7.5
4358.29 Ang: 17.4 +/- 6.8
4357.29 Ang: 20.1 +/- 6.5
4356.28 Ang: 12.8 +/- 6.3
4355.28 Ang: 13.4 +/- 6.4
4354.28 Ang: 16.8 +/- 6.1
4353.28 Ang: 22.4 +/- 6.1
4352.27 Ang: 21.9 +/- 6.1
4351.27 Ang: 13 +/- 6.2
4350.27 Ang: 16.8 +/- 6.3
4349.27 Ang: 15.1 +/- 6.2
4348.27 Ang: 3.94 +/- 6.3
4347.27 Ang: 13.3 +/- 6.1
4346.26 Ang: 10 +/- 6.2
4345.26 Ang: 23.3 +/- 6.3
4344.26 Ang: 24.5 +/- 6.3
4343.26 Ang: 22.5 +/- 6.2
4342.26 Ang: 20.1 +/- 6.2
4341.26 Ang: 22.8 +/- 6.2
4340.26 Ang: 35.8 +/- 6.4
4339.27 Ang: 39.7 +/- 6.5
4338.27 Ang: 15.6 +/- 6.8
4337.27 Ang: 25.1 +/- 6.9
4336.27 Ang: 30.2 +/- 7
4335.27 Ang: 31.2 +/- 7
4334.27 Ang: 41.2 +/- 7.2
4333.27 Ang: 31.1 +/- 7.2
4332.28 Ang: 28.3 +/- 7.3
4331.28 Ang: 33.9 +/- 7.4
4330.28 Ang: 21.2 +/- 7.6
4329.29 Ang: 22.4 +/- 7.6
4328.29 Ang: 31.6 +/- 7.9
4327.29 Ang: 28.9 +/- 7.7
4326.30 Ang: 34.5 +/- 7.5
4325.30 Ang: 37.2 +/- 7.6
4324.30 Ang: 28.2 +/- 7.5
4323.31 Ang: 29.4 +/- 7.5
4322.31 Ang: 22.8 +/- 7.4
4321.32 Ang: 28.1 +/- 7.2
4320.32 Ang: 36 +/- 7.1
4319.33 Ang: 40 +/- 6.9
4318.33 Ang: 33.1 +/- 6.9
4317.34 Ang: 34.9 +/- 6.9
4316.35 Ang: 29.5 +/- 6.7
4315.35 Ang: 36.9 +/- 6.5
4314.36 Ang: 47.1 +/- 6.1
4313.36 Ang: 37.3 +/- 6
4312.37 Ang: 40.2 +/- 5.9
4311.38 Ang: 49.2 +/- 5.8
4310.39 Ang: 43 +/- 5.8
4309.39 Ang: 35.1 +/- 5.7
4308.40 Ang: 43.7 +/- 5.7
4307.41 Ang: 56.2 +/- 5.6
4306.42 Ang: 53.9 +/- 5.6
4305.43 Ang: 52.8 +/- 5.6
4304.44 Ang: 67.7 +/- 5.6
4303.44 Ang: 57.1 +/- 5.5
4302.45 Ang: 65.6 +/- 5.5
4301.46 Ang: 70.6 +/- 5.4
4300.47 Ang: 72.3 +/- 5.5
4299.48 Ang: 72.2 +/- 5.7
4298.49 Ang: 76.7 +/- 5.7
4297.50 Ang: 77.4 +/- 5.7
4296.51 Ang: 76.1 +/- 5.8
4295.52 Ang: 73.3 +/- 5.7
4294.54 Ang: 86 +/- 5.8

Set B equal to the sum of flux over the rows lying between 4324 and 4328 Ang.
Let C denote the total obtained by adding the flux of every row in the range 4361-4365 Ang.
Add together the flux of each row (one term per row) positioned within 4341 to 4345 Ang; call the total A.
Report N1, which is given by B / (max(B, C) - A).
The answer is 0.6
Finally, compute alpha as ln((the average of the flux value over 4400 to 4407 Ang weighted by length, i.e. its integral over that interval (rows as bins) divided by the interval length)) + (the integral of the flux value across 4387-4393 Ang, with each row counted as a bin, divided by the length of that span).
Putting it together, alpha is 186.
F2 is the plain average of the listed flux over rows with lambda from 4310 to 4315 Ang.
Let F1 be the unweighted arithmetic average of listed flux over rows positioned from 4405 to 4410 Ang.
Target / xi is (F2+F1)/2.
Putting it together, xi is 114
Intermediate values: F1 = 185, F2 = 43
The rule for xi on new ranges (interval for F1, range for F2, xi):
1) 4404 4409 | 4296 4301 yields 131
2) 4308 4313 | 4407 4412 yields 110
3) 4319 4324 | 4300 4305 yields 49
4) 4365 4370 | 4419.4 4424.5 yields 117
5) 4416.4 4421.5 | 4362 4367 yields 121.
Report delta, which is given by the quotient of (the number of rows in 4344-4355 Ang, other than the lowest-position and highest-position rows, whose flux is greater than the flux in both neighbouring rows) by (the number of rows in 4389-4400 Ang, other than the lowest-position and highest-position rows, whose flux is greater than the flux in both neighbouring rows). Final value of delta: 3.0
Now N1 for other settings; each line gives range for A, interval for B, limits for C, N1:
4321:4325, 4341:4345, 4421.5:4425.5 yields 0.2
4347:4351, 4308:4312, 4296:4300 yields 0.7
